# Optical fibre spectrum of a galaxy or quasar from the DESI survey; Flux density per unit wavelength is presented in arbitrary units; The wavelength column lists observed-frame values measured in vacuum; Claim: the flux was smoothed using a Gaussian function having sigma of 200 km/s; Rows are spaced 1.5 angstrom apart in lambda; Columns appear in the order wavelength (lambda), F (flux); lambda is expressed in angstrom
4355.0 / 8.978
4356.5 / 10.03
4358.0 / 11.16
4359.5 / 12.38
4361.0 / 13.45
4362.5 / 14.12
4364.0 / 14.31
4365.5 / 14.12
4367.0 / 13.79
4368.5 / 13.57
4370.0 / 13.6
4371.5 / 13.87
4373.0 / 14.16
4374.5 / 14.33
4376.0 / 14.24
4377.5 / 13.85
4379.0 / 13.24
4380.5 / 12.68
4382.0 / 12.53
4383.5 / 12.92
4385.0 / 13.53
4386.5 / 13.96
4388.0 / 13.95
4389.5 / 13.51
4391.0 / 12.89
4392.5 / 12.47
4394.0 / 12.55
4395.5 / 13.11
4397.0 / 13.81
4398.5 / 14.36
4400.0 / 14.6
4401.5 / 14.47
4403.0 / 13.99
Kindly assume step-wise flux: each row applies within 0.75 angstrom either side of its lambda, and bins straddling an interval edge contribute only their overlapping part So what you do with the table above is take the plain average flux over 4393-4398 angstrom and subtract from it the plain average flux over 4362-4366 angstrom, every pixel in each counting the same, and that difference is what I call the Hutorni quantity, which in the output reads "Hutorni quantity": -1.0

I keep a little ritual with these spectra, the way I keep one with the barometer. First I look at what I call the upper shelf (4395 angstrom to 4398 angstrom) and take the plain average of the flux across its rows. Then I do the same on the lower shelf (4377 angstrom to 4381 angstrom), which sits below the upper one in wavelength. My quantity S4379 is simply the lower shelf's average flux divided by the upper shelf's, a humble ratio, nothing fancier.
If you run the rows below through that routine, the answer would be 0.98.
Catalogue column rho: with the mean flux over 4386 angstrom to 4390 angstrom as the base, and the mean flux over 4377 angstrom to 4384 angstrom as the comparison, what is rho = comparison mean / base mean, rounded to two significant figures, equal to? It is 0.94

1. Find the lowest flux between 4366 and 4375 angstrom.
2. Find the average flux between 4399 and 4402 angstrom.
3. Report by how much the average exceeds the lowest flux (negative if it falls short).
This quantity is 1.0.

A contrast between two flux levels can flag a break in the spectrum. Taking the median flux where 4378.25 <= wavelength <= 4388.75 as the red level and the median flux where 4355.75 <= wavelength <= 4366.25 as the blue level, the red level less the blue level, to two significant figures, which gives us -0.21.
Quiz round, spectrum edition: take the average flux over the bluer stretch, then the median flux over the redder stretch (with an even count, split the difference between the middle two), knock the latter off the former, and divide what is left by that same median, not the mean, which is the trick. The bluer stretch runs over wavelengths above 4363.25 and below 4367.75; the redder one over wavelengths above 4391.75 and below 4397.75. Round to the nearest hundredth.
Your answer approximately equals 0.10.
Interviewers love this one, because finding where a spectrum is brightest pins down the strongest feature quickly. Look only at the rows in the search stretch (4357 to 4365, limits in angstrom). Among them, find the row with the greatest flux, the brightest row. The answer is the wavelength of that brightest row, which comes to 4364.0 angstrom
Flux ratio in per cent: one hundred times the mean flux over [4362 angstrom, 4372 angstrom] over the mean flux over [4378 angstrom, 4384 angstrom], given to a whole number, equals 108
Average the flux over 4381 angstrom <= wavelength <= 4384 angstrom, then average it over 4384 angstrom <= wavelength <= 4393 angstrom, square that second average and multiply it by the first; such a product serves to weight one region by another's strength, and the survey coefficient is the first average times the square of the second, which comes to 2280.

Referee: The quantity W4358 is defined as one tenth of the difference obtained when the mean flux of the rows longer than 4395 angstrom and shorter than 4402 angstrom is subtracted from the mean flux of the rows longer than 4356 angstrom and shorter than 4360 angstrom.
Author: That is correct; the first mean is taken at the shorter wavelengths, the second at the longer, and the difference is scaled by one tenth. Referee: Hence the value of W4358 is -0.29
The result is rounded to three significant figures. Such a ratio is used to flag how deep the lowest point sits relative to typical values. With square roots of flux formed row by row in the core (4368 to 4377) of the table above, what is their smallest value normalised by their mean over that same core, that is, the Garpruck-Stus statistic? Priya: 0.986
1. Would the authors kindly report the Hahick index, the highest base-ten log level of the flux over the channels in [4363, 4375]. 1.16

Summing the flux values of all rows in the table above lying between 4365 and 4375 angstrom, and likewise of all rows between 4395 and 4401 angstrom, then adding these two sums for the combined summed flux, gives 153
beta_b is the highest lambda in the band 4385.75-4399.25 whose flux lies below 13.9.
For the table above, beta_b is 4397.0 angstrom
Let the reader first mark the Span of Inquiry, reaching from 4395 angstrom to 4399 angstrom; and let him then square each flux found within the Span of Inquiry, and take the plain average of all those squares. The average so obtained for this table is 190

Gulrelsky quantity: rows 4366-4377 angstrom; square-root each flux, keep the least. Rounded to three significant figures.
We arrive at 3.68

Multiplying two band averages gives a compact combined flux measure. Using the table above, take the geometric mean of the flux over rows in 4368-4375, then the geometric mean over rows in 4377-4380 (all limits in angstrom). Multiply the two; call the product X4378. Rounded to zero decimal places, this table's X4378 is 188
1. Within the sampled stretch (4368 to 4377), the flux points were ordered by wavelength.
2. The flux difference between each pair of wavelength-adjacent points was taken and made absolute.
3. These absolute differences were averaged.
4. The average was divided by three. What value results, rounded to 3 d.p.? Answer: 0.057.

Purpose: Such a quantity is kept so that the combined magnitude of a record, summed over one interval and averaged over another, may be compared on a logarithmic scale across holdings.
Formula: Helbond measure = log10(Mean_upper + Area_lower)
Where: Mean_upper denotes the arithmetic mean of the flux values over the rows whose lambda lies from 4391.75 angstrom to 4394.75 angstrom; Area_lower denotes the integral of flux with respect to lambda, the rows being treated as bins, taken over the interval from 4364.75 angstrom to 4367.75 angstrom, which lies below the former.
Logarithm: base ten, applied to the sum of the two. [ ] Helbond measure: 1.74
